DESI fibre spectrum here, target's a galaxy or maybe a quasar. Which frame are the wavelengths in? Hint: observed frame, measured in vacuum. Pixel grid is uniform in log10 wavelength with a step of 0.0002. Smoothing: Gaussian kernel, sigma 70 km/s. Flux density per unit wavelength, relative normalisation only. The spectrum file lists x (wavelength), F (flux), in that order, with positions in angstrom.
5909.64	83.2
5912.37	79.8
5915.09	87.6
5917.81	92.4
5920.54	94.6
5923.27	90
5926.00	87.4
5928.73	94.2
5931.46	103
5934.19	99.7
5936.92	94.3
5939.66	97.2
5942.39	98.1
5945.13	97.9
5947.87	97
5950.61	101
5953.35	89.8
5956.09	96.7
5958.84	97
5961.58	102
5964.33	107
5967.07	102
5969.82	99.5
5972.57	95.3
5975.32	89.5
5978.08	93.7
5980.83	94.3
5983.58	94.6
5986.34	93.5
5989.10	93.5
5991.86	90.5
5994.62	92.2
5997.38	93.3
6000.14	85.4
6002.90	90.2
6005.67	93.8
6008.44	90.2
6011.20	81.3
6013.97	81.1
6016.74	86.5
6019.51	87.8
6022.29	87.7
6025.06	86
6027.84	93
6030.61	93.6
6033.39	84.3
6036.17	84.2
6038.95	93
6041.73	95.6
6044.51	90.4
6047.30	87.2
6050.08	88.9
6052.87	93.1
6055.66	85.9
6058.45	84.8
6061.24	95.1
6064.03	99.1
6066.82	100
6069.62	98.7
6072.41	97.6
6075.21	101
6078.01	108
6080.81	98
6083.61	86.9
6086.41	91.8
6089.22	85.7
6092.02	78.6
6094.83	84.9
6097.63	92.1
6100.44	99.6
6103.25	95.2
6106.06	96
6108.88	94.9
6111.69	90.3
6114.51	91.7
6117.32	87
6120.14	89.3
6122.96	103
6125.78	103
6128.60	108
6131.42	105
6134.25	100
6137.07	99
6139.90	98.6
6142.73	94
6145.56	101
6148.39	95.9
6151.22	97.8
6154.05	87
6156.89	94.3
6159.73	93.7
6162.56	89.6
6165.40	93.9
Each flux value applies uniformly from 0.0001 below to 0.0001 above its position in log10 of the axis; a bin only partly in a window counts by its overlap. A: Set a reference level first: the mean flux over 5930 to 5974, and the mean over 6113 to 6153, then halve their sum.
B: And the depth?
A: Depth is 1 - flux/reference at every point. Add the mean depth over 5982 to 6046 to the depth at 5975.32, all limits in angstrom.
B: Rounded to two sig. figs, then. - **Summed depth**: 0.18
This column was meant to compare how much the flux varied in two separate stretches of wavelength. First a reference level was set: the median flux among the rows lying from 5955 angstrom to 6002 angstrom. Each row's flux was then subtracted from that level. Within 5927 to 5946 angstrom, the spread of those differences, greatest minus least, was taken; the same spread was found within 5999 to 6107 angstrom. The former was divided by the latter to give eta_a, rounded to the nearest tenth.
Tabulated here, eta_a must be 0.3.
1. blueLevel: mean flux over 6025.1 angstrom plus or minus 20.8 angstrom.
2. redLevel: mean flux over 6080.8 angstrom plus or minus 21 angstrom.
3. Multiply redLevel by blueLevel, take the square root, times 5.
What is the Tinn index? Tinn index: 457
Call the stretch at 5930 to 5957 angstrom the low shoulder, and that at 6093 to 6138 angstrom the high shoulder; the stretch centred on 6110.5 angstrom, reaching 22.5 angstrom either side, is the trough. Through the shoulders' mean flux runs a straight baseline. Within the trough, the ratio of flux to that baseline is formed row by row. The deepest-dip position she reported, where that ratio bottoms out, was 6092.02 angstrom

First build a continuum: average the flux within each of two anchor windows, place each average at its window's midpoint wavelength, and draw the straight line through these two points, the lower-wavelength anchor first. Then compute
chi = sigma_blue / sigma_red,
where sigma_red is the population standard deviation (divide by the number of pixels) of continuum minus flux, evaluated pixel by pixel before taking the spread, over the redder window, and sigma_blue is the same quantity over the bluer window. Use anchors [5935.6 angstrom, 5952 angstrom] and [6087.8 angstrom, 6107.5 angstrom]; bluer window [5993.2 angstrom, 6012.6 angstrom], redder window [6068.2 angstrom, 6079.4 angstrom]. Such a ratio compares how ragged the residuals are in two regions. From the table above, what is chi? 1.0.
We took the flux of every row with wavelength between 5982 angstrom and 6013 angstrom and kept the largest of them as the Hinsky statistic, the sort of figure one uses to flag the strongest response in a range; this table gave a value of 94.6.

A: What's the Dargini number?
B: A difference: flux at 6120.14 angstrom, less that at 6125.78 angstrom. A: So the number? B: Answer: -14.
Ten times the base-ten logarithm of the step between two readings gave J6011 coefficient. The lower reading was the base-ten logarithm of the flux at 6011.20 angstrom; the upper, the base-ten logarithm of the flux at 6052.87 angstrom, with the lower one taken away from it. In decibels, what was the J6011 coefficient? -12.3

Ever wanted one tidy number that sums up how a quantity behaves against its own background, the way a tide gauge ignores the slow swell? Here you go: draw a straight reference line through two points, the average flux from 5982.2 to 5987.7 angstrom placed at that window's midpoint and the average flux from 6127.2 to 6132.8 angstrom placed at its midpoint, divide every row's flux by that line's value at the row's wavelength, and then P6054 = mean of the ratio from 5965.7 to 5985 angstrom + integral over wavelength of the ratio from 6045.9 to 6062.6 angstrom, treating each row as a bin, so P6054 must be 15.9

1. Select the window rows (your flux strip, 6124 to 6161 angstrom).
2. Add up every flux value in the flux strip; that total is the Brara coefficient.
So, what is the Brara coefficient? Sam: 1277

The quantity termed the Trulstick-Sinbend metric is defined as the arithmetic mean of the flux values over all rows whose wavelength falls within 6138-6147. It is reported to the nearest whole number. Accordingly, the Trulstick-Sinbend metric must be 98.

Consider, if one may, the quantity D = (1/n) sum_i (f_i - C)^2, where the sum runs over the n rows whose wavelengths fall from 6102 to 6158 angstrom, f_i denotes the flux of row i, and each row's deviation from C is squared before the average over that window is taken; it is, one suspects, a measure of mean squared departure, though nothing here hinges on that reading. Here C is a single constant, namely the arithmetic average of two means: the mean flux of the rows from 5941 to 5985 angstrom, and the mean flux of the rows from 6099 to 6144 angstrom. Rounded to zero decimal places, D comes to 33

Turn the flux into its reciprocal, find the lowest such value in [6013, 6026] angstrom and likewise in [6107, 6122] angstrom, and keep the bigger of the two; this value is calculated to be 0.0114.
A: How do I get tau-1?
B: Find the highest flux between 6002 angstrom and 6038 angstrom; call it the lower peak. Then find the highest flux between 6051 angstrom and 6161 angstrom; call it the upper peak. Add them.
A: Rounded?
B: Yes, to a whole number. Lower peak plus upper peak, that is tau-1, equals 202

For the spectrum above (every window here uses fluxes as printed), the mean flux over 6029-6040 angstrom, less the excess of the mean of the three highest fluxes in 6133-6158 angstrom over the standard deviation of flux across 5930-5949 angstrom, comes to -9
